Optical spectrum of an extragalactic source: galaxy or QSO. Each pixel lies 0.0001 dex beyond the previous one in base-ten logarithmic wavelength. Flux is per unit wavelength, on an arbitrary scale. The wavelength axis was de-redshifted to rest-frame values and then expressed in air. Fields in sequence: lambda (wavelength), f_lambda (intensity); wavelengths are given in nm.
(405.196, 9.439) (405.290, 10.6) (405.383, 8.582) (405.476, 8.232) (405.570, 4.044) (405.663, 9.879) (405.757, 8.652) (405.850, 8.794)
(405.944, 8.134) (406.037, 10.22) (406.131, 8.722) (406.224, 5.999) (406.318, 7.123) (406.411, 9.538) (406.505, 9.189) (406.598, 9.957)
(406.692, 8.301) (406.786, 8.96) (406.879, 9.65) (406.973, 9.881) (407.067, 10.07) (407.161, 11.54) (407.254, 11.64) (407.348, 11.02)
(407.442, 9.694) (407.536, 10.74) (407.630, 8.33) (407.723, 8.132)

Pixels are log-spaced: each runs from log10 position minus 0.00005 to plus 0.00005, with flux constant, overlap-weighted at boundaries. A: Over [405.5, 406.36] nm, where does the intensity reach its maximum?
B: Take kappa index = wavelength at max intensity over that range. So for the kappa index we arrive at 406.037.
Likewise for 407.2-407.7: 407.254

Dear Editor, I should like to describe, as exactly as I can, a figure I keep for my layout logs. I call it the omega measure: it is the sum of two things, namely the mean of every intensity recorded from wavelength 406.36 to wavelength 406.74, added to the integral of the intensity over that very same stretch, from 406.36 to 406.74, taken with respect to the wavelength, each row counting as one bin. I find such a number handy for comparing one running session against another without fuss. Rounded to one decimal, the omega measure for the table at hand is 12.7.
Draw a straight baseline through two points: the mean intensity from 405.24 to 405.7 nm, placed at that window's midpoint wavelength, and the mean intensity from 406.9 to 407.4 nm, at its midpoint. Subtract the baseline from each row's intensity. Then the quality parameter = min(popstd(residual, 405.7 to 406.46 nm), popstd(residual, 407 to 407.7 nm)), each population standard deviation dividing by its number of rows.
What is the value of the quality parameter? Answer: 1.27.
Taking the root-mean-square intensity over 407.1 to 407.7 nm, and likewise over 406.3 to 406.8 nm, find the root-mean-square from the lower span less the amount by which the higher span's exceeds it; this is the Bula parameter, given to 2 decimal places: 7.23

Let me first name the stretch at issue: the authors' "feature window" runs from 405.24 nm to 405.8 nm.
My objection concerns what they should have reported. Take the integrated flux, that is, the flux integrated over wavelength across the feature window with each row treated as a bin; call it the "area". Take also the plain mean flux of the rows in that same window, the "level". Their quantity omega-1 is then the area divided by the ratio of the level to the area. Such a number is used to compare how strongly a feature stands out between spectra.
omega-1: 2.6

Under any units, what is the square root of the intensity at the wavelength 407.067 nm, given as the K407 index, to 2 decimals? 3.17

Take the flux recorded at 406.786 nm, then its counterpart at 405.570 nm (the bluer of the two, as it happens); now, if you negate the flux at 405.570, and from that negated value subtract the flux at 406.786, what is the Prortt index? -13.0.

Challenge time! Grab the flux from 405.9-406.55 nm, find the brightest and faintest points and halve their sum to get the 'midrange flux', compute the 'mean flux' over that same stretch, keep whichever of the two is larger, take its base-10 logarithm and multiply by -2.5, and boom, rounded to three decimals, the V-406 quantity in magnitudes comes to -2.313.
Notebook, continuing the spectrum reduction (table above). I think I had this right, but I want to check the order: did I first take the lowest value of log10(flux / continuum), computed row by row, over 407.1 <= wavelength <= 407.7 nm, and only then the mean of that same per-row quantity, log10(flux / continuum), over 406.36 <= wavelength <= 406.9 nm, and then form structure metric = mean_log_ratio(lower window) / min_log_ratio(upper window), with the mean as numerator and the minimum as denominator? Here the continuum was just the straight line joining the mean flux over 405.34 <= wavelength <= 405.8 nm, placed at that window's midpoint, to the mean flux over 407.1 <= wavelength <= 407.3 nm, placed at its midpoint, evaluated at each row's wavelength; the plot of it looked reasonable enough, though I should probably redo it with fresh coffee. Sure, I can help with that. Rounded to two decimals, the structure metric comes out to 0.26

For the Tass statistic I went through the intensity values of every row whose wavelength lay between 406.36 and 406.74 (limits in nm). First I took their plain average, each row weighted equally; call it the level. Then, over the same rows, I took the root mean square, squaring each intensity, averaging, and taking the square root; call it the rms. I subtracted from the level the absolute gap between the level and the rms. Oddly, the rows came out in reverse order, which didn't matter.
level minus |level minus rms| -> 9.2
